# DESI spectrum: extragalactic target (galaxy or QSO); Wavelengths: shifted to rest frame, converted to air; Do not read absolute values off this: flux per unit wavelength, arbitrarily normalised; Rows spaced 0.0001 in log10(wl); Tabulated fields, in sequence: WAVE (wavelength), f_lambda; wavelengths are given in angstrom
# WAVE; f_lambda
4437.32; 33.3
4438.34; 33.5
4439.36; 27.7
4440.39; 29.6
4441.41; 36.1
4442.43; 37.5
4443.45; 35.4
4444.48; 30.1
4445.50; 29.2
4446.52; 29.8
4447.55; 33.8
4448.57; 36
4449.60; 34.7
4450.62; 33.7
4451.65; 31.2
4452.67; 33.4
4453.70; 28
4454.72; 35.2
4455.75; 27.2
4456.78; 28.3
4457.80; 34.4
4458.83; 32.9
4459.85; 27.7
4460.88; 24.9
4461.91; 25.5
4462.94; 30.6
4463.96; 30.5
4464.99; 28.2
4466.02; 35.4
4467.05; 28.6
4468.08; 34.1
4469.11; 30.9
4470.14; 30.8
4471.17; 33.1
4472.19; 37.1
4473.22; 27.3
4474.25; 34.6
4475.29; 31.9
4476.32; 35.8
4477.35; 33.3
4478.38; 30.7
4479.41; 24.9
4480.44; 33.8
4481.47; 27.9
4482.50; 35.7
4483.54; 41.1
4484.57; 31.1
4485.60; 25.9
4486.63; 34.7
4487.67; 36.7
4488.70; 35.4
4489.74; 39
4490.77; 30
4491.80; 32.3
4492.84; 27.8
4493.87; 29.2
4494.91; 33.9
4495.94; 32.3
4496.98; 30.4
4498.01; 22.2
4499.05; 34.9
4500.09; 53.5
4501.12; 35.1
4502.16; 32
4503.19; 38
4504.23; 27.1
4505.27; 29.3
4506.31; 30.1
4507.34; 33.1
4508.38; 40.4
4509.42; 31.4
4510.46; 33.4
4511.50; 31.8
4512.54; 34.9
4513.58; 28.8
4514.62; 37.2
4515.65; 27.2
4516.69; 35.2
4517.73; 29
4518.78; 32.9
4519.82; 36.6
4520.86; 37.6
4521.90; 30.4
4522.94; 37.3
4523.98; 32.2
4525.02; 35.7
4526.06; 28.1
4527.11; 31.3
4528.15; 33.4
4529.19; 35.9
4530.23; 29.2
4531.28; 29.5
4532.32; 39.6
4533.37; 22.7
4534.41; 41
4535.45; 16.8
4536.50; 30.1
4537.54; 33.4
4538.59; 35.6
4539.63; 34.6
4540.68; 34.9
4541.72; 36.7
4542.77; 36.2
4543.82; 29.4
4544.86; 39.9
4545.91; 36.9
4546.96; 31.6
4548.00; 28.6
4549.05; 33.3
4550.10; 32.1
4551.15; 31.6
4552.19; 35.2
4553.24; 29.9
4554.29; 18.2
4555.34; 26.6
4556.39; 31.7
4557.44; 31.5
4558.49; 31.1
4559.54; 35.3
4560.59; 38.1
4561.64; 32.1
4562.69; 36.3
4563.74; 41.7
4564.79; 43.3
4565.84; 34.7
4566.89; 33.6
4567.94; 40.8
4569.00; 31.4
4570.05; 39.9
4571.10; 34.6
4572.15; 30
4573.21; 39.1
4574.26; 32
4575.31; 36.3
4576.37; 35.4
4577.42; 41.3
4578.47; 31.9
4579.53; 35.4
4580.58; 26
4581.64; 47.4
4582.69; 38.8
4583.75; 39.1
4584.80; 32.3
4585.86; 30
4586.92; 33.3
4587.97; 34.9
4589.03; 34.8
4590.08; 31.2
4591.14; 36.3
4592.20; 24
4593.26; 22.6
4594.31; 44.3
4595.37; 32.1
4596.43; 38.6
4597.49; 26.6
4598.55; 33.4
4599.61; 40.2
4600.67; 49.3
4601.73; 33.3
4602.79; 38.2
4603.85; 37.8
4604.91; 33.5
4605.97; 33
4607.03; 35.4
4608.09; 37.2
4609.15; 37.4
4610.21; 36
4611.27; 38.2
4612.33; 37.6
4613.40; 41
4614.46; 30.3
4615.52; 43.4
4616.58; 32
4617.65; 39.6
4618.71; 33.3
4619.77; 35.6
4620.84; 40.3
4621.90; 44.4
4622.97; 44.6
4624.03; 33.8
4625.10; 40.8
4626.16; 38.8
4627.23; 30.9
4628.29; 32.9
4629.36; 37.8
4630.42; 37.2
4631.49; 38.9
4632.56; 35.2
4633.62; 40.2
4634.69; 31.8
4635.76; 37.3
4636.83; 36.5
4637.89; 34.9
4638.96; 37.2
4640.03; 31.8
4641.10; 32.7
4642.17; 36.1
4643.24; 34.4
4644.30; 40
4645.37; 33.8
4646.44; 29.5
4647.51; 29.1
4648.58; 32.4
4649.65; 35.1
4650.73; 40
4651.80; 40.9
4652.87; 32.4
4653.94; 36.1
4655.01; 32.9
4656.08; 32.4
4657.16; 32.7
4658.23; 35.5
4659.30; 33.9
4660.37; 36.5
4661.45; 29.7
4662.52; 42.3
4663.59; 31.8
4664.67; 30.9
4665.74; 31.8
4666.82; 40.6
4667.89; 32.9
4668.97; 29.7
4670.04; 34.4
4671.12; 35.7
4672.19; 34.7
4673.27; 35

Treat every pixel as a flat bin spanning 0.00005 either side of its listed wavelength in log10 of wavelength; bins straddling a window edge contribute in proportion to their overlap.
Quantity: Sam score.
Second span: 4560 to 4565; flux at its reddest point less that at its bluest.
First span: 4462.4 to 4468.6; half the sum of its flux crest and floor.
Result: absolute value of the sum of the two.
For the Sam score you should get 37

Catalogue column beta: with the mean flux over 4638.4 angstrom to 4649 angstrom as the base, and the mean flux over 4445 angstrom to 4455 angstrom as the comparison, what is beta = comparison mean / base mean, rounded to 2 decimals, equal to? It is 0.96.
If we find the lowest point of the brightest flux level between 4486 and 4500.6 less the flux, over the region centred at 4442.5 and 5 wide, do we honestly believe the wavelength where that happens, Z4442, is 4442.43 angstrom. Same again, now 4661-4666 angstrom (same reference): 4662.52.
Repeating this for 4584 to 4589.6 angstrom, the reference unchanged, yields 4587.97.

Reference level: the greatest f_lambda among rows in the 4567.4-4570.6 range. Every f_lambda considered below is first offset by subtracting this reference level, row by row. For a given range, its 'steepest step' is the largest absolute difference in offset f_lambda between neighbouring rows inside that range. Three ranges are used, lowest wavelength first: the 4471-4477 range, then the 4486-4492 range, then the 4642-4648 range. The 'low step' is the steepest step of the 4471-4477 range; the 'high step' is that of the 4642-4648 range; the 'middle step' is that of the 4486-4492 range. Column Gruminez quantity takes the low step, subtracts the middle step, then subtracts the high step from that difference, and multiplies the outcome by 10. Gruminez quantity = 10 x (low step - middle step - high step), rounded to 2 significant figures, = -54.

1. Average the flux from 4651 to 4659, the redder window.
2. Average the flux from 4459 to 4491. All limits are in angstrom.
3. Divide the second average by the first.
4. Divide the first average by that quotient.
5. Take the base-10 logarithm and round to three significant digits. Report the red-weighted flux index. 1.58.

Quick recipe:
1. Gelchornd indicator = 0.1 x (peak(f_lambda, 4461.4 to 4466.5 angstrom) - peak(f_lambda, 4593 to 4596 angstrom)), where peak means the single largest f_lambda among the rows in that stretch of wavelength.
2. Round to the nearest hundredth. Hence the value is -0.89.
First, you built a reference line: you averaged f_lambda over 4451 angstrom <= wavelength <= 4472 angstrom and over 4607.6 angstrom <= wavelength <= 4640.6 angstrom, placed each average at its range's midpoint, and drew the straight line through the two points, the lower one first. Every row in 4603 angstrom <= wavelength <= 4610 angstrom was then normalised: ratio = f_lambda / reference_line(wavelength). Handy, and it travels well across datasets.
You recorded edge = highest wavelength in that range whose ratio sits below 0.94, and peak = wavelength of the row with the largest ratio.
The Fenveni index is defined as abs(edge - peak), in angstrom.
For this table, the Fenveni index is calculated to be 2.1 angstrom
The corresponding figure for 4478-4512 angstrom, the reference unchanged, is 6.2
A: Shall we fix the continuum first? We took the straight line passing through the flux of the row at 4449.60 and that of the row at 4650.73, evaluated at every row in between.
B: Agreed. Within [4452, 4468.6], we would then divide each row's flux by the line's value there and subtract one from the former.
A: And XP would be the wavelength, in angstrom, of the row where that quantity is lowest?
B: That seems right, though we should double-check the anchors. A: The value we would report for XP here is 4460.88 angstrom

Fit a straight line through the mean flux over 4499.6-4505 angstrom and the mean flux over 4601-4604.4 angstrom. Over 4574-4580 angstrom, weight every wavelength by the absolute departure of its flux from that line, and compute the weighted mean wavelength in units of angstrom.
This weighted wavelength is 4576.9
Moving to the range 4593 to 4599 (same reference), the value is 4595.3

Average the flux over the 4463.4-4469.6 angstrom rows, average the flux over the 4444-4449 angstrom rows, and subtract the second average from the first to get -0.5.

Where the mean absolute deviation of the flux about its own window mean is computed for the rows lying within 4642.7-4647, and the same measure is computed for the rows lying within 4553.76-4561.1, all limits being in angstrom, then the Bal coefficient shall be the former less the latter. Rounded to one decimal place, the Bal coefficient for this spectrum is -1.8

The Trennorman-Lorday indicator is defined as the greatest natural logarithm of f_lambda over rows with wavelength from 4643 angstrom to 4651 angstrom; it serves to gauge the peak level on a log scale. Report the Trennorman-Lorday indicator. 3.69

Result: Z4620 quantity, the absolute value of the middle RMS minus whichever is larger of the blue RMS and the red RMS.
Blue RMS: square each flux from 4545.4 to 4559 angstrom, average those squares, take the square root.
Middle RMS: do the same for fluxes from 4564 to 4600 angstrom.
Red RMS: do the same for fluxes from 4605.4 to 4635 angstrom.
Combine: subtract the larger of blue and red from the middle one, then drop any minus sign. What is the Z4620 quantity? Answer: 2.0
